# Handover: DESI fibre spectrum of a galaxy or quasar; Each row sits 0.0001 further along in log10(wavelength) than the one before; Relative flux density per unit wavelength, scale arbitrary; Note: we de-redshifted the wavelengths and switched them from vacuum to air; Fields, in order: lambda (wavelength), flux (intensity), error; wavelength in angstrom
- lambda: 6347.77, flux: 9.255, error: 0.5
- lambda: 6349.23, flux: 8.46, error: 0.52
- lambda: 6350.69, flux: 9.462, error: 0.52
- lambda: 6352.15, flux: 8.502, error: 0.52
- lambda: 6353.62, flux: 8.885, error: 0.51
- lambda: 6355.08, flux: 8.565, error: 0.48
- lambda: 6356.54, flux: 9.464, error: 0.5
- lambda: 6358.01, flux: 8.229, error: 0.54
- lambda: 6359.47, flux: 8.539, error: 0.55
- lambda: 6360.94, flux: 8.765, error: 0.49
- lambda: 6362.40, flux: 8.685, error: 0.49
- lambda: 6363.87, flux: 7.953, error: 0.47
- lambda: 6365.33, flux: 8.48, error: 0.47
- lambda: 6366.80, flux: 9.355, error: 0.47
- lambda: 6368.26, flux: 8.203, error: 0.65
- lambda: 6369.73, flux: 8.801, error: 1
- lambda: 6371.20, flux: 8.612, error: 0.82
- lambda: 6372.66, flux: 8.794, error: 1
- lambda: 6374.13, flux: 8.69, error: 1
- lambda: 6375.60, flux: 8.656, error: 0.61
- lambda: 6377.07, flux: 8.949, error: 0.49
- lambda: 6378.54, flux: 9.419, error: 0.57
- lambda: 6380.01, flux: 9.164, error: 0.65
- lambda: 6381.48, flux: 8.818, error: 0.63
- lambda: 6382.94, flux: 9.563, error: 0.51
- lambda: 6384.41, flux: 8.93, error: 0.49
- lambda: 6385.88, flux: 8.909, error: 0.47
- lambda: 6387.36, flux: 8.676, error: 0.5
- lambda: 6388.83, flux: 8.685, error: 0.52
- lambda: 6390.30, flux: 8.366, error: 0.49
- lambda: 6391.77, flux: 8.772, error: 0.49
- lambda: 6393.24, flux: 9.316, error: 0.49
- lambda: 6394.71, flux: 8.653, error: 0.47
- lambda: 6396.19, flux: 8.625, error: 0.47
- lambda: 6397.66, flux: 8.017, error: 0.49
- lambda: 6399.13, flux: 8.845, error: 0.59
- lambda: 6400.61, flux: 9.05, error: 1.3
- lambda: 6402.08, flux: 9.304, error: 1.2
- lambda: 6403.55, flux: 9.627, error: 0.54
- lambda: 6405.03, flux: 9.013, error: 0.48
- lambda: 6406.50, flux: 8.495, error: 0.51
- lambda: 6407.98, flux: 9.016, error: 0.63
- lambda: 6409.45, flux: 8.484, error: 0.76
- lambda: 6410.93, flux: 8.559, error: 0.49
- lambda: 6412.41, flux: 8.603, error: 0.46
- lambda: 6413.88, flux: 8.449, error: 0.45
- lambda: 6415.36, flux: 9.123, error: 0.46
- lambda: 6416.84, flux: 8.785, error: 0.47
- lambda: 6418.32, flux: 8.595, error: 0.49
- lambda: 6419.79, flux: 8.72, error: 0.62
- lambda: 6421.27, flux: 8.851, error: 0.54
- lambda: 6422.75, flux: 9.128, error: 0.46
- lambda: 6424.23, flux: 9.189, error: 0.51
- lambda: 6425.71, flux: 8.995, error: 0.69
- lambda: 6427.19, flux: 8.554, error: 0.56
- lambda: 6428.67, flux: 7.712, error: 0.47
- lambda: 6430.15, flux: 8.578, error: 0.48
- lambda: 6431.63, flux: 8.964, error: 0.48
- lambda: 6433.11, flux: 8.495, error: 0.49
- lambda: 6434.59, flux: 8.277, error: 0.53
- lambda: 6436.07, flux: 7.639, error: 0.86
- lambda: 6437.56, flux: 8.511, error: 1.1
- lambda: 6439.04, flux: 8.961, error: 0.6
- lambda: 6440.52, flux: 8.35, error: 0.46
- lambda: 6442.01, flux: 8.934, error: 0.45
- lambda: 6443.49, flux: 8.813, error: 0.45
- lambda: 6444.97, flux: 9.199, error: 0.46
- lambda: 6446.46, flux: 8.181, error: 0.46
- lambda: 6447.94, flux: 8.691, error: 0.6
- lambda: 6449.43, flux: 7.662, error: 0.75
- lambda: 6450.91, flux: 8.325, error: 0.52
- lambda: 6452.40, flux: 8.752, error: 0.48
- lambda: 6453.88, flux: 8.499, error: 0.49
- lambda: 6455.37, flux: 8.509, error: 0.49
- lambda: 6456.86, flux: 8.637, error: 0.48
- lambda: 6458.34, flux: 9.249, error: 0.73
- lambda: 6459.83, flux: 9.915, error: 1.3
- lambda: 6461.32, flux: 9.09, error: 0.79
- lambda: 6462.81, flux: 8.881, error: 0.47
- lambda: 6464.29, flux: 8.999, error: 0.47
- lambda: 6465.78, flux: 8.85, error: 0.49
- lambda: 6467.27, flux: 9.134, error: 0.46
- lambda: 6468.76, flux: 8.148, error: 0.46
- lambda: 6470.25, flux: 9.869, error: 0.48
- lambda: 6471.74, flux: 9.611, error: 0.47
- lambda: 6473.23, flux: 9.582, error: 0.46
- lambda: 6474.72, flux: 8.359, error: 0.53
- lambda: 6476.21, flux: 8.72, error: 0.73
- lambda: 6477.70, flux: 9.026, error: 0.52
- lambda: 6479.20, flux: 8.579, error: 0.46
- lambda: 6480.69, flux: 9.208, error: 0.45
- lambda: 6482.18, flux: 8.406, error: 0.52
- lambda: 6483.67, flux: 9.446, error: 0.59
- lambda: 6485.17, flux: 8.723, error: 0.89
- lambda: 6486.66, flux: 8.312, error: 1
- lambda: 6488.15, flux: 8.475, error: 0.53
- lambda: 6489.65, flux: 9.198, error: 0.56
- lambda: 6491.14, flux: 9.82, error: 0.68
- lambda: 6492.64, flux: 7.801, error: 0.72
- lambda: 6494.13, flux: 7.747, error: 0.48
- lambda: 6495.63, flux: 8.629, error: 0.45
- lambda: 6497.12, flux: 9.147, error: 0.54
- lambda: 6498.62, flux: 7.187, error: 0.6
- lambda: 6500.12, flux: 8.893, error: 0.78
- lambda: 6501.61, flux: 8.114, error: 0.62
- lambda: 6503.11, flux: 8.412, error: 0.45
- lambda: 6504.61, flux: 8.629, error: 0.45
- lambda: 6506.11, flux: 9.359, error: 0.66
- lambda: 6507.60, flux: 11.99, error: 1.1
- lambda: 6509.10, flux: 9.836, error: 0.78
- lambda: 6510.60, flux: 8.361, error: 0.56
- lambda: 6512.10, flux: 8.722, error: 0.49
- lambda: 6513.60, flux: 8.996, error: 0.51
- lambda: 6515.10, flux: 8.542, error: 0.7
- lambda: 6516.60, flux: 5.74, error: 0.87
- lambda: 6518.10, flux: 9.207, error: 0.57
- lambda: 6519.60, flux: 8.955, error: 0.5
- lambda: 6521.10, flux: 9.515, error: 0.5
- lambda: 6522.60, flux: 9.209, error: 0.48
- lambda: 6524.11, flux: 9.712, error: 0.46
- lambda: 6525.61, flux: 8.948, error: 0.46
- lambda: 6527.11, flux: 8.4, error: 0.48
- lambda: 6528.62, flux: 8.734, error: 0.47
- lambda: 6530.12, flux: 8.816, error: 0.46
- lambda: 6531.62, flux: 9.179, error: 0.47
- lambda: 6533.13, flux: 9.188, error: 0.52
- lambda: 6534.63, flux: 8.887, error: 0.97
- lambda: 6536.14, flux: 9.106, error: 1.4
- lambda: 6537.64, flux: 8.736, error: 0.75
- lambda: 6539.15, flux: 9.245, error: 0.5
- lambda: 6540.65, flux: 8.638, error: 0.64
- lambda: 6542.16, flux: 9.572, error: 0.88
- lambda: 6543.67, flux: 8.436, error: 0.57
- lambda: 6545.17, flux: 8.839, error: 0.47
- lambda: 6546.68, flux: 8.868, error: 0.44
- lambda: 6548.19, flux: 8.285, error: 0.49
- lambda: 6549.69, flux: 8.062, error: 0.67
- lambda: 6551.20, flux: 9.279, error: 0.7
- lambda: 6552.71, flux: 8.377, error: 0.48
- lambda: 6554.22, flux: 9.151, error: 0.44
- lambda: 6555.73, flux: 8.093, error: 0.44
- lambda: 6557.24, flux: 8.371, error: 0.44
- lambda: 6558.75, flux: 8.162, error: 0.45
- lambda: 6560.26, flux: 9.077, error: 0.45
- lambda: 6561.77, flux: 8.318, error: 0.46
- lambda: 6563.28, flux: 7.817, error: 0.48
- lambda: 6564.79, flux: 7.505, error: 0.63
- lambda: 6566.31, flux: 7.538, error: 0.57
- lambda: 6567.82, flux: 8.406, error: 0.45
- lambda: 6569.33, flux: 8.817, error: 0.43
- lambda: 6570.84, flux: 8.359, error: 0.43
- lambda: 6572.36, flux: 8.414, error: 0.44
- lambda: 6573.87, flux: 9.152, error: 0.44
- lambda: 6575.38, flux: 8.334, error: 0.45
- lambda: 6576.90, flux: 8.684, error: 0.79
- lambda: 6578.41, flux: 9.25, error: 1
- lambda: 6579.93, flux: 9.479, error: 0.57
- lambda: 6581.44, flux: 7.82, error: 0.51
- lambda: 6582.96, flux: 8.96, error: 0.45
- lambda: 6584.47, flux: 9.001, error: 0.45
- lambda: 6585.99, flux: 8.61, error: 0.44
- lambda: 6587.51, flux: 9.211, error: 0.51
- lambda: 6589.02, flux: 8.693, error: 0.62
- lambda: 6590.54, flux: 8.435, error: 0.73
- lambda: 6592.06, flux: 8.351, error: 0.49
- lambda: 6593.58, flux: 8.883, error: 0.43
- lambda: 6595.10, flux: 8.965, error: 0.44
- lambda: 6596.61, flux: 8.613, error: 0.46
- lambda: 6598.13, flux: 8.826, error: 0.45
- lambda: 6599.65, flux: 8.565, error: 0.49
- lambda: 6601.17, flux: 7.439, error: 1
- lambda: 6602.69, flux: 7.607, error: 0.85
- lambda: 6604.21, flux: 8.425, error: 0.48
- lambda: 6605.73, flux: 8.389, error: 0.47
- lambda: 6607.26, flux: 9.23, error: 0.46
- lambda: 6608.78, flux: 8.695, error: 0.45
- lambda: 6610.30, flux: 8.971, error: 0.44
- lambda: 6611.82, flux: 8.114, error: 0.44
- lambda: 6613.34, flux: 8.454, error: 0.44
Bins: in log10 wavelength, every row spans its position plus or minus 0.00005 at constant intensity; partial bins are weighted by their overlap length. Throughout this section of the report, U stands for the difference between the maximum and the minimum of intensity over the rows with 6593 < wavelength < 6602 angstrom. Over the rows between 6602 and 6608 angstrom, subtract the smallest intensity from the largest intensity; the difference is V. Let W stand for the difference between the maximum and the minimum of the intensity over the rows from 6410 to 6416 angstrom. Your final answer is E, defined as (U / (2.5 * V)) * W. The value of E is 0.25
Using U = 1.5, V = 1.62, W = 0.67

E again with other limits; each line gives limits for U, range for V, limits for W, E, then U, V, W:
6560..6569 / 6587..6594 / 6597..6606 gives 1.01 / 1.6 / 0.86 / 1.39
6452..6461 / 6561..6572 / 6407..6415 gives 0.24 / 1.4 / 1.31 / 0.57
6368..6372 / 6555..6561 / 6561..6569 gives 0.22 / 0.6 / 0.98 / 0.90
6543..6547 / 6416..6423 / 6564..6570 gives 0.43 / 0.4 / 0.53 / 1.31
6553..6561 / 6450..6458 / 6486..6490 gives 0.88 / 1.1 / 0.43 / 0.89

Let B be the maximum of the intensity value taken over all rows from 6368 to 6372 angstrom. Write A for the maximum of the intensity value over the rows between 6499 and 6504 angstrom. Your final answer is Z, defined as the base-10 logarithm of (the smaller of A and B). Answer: 0.945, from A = 8.893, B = 8.801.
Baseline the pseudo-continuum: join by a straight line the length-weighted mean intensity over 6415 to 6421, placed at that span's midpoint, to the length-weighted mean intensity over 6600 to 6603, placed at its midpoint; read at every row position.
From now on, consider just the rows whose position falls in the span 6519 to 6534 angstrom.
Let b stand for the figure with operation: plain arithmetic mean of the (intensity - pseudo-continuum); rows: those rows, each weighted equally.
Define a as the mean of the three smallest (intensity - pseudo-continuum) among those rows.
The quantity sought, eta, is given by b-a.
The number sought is 0.402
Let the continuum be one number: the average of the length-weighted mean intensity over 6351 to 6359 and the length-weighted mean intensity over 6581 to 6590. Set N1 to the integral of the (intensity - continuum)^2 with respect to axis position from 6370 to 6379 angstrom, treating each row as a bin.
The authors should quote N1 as 0.6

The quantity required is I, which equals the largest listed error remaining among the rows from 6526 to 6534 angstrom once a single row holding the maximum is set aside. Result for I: 0.48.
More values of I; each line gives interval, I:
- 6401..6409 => 0.63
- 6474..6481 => 0.53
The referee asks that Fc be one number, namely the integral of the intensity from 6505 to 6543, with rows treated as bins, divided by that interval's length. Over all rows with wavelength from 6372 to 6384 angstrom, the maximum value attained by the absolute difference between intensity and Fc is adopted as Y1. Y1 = 0.5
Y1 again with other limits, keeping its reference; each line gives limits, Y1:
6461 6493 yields 1.2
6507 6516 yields 3.0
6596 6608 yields 1.6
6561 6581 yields 1.5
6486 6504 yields 1.8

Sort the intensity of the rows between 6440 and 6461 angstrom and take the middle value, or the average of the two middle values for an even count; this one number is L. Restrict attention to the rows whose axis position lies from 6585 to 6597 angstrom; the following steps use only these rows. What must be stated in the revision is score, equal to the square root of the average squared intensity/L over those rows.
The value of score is 1.01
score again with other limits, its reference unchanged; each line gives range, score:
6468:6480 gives 1.04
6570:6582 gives 1.00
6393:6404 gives 1.03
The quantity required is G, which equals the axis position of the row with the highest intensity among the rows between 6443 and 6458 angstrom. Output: 6444.97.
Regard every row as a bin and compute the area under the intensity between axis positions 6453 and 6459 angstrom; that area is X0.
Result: 52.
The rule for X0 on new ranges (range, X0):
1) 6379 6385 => 55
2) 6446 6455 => 75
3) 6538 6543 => 45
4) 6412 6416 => 35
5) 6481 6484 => 27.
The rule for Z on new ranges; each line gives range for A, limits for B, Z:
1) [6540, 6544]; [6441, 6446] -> 0.964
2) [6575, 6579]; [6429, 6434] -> 0.953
